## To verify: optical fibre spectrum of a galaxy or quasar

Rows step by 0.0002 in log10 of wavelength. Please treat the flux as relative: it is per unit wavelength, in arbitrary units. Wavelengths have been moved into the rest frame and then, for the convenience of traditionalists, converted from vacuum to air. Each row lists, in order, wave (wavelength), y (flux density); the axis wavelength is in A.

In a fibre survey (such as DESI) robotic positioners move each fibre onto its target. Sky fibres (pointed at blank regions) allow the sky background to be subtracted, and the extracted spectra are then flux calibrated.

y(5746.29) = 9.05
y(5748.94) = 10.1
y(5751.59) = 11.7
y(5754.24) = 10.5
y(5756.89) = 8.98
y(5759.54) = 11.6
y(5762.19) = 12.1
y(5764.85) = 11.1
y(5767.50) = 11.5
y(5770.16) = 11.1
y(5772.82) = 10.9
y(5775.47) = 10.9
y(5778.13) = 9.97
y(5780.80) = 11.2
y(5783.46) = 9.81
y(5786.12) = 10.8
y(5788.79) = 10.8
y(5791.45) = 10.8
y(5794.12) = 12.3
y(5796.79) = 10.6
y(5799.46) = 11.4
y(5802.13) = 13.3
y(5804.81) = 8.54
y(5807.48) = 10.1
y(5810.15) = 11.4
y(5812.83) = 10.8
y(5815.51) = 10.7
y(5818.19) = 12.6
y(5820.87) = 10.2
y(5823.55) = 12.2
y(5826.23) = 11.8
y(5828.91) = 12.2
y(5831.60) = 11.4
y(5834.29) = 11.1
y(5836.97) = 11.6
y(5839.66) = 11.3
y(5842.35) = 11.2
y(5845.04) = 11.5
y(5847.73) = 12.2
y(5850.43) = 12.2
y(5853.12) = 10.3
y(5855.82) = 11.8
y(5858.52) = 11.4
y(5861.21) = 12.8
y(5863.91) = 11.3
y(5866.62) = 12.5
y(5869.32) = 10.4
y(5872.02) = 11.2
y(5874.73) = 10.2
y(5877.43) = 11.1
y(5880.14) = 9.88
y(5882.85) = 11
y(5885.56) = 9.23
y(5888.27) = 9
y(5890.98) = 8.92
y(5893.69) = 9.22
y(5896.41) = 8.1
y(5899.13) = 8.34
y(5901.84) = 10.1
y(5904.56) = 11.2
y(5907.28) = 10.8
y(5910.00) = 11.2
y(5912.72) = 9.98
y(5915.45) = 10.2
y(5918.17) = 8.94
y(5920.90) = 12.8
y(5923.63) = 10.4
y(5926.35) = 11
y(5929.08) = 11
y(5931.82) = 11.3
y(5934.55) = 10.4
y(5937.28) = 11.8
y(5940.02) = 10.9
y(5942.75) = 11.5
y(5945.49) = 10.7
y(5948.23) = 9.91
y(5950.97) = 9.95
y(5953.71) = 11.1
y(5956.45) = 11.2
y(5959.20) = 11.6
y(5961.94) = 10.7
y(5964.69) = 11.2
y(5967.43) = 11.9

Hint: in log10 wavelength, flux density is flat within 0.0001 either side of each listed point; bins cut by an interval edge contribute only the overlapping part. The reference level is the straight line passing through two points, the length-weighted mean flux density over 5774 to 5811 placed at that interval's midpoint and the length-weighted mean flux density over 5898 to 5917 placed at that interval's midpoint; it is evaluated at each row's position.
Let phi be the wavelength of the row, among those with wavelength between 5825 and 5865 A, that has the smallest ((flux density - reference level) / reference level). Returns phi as 5853.12 A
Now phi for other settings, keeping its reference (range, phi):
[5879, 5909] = 5896.41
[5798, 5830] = 5804.81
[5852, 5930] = 5896.41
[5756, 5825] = 5804.81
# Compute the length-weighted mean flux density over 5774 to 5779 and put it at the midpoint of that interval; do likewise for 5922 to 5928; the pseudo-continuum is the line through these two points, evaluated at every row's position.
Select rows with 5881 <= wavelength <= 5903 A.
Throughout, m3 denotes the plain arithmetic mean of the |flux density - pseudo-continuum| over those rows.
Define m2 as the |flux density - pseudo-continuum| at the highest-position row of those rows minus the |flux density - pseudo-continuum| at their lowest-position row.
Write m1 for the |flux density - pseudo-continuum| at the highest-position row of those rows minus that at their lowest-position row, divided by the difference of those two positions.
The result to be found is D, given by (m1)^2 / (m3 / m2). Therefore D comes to 0.000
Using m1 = 0.02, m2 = 0.4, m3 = 1.58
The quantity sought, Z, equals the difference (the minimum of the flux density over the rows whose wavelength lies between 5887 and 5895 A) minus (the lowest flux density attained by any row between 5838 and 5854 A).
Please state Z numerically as -1.38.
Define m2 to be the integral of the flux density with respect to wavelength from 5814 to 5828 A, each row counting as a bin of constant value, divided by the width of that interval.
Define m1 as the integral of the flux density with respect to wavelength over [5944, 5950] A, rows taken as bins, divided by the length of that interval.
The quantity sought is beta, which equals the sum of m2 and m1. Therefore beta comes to 21.8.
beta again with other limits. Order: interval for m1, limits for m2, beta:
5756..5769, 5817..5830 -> 22.9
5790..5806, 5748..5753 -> 22.1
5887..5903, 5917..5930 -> 19.8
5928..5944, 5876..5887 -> 21.4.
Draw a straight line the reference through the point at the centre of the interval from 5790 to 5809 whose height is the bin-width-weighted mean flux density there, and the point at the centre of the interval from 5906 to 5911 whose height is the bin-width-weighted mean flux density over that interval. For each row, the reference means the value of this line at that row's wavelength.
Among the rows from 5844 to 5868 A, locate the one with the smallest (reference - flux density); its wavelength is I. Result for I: 5861.21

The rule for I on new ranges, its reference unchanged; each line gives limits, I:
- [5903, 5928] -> 5920.90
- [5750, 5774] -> 5762.19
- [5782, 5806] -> 5802.13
